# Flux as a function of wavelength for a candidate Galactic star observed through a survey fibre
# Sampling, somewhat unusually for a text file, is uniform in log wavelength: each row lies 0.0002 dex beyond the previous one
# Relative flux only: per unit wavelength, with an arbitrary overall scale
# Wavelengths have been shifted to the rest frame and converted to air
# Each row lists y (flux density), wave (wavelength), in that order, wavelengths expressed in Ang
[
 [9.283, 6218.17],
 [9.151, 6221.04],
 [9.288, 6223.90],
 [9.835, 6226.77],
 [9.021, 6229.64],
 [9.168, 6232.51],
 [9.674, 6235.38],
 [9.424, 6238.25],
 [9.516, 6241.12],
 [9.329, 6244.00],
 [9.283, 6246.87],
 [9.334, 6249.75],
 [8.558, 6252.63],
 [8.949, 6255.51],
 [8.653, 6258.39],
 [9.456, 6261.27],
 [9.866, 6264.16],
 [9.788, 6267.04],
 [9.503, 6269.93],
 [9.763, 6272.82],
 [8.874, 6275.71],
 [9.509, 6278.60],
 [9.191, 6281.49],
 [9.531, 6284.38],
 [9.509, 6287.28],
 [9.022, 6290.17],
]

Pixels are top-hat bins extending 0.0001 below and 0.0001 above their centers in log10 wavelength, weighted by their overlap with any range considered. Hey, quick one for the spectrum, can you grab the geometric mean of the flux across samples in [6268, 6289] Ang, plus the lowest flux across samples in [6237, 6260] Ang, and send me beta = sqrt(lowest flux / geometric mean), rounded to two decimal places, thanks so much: 0.95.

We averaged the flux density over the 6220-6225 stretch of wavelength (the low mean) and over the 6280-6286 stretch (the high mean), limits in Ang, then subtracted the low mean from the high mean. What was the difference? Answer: 0.14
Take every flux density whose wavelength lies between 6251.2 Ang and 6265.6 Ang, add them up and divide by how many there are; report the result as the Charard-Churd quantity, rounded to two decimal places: 9.10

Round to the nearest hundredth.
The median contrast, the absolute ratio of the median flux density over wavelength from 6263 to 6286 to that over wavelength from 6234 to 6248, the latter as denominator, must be 1.01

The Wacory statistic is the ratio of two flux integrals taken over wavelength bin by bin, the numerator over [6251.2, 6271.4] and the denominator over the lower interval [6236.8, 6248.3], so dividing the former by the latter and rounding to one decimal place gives 1.7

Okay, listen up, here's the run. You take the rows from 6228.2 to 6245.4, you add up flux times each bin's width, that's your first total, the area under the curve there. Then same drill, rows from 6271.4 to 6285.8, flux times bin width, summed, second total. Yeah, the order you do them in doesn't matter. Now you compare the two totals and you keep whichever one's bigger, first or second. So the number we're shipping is 161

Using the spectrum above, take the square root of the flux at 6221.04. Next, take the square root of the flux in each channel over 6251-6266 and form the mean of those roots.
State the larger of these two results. 3.025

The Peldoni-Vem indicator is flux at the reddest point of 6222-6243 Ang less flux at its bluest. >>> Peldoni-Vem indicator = 0.2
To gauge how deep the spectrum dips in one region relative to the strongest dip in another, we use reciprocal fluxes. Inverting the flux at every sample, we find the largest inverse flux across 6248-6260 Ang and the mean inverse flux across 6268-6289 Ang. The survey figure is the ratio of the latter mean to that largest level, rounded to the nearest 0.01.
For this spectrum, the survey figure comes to 0.91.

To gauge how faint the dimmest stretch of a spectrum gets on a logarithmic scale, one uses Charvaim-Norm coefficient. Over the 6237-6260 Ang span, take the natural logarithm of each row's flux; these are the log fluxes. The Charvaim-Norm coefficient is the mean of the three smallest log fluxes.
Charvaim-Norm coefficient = 2.17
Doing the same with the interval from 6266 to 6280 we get 2.23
